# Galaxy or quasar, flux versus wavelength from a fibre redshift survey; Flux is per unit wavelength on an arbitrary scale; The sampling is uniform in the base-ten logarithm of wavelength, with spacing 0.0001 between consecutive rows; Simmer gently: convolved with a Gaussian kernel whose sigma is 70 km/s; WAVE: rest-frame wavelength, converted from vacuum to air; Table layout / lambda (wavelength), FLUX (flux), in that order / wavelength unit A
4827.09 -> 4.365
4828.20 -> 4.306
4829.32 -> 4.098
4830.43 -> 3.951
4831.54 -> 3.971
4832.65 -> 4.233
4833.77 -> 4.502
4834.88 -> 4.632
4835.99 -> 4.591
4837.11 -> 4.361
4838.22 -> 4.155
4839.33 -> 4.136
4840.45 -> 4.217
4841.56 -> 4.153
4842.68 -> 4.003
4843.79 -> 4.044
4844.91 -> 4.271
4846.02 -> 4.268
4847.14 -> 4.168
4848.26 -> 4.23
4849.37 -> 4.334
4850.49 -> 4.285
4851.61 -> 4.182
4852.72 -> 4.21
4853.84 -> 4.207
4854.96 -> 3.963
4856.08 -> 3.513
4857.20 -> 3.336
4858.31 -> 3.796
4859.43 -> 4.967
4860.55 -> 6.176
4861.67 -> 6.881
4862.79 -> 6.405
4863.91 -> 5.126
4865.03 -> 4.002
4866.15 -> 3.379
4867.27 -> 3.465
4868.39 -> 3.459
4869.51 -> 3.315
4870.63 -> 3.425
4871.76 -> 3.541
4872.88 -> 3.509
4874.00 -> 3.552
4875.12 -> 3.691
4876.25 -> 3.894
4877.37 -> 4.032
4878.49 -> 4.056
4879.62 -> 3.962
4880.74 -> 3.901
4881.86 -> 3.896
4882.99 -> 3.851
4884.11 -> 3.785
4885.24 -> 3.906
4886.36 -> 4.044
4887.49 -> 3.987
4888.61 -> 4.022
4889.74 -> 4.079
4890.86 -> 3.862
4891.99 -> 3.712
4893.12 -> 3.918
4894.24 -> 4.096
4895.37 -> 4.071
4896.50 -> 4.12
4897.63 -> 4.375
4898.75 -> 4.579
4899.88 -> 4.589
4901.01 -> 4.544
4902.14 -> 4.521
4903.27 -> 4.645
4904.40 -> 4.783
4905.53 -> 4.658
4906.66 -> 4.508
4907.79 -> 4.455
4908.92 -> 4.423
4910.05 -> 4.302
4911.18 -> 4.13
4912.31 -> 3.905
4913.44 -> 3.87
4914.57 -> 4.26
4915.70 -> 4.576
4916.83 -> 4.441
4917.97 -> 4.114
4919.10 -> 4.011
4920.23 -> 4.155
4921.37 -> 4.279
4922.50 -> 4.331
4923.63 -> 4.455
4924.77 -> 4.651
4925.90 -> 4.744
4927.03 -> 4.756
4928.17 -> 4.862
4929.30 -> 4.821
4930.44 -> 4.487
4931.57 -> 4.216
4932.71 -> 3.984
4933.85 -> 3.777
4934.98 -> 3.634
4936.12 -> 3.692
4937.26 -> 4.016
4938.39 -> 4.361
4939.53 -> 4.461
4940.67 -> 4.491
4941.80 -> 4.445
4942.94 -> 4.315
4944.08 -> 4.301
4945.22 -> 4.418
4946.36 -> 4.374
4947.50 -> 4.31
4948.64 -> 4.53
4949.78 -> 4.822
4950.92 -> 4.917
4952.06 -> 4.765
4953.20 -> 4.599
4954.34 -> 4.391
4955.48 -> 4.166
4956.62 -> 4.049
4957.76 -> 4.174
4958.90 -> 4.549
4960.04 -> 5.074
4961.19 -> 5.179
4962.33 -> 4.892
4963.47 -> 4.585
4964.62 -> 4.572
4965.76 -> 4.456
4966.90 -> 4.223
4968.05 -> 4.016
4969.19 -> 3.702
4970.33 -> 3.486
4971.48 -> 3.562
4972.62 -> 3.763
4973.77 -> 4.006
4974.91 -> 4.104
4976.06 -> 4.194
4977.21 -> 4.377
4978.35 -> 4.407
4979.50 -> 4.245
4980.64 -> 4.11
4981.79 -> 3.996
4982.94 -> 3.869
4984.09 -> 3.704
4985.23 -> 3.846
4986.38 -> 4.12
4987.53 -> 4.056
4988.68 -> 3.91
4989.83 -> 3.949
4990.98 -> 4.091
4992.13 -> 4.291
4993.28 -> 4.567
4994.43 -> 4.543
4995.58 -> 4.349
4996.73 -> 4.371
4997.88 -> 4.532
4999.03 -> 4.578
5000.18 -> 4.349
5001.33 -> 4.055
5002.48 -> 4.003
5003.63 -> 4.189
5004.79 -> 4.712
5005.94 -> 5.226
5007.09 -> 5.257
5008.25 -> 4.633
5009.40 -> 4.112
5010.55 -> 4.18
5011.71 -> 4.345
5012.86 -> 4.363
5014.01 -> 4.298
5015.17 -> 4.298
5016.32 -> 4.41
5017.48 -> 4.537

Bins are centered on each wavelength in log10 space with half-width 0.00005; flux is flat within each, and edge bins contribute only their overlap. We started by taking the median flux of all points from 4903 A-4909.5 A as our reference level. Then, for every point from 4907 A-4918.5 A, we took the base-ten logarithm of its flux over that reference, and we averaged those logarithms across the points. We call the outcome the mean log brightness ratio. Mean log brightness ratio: -0.03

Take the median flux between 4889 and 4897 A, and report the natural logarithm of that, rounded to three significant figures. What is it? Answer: 1.40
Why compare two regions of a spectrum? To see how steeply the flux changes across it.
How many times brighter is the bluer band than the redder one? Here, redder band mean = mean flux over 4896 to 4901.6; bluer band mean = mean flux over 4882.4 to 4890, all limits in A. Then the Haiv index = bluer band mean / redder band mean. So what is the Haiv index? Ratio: 0.89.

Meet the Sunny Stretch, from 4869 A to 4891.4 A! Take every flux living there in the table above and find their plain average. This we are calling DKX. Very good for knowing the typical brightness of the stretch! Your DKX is 3.82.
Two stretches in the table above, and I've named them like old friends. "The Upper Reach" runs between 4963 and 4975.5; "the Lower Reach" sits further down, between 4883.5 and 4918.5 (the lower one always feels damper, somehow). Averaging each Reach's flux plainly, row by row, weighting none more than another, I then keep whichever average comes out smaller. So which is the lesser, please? 4.04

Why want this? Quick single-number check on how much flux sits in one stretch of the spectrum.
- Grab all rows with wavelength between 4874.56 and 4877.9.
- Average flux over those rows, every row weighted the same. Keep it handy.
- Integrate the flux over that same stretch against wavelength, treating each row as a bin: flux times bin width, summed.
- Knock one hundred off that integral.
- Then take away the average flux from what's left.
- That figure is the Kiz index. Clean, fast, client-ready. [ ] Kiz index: -91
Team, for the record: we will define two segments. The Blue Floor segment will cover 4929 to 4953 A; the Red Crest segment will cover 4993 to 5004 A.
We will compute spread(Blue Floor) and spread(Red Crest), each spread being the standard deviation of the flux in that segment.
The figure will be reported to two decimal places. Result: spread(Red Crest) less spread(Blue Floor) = -0.15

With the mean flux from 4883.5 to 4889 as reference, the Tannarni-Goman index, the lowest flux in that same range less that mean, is -0.164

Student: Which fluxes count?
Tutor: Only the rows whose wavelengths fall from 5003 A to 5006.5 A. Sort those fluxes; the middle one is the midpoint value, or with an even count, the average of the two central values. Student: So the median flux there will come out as 4.7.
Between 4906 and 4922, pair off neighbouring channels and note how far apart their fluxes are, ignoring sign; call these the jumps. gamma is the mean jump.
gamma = 0.17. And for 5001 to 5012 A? 0.30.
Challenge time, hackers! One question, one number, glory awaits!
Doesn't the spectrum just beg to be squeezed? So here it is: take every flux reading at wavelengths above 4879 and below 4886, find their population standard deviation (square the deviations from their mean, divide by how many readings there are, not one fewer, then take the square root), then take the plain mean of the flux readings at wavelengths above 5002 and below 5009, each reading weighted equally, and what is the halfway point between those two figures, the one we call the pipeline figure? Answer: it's 2.36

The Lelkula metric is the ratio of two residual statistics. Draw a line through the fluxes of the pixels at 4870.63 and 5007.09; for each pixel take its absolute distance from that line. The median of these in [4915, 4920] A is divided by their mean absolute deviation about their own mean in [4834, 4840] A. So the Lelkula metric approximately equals 1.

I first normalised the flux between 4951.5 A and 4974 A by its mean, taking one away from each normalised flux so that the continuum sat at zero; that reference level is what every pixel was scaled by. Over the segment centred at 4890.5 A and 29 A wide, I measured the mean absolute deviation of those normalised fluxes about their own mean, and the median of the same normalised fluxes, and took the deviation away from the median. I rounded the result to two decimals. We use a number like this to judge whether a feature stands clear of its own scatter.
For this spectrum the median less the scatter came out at -0.12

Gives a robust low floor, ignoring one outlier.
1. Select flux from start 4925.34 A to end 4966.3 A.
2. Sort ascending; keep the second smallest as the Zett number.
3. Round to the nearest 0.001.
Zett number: 3.692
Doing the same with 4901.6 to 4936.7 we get 3.692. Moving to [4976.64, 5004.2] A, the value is 3.846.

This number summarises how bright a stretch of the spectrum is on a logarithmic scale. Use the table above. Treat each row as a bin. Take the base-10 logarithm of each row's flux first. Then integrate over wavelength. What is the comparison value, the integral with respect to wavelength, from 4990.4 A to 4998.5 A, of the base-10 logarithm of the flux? 5.2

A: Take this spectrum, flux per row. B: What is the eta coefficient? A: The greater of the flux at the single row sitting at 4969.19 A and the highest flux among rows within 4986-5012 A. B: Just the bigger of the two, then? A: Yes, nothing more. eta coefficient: 5.3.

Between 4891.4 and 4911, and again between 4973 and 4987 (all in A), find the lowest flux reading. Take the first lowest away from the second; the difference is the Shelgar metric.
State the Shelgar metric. 0.0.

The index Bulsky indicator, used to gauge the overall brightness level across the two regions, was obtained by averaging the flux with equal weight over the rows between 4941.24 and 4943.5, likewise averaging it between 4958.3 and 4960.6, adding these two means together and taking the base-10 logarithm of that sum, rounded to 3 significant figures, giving 0.963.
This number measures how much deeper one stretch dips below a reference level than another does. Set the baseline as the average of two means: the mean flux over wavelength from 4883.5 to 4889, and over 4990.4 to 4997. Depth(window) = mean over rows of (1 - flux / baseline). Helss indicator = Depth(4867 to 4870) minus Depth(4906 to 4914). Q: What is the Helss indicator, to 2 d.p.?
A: 0.20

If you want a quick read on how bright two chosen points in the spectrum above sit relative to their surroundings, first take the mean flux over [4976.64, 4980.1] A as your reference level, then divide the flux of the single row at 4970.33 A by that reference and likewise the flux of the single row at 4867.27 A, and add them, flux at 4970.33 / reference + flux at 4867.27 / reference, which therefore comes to 1.60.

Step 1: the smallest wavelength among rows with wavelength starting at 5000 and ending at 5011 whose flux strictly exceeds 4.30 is 5000.18 A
